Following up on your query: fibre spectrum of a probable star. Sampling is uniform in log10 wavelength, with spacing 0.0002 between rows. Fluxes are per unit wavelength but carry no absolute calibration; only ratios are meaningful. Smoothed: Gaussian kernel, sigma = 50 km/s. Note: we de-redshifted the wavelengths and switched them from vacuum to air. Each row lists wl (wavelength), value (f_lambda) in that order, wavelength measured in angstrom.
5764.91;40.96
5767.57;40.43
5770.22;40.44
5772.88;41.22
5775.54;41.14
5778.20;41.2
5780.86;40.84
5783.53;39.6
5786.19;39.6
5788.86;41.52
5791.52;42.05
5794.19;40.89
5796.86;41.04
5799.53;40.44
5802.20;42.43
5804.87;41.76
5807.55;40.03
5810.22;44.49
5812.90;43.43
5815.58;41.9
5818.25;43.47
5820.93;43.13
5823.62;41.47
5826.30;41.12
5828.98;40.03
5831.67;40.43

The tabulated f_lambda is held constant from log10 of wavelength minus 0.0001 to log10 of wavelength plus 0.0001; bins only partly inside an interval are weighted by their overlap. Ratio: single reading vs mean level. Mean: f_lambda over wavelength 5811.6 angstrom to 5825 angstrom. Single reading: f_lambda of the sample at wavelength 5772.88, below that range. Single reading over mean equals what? 0.97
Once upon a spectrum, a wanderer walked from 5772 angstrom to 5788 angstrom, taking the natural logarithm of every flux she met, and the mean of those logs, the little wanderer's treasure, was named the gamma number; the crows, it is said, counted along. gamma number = 3.70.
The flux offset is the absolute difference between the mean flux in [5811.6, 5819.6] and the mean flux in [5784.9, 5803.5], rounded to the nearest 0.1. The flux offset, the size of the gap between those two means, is 1.8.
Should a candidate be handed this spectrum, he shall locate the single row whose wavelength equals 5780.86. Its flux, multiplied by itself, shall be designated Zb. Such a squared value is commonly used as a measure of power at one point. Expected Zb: 1668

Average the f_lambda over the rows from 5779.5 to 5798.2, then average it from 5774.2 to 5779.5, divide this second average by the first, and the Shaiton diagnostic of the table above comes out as 1.01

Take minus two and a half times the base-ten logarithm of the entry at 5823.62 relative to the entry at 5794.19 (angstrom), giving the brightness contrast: -0.015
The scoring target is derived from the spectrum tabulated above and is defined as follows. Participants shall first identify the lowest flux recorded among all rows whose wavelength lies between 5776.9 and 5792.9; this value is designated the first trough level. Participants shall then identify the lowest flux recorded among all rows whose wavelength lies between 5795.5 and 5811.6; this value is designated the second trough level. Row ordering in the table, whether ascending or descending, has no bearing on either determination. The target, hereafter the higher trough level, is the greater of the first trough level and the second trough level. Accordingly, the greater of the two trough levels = 40.0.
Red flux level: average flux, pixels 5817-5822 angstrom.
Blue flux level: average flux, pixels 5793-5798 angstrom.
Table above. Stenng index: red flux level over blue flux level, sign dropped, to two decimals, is 1.06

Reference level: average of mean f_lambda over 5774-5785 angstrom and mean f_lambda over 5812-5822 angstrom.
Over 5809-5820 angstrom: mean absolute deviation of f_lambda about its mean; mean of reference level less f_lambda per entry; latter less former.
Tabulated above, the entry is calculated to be -2.2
